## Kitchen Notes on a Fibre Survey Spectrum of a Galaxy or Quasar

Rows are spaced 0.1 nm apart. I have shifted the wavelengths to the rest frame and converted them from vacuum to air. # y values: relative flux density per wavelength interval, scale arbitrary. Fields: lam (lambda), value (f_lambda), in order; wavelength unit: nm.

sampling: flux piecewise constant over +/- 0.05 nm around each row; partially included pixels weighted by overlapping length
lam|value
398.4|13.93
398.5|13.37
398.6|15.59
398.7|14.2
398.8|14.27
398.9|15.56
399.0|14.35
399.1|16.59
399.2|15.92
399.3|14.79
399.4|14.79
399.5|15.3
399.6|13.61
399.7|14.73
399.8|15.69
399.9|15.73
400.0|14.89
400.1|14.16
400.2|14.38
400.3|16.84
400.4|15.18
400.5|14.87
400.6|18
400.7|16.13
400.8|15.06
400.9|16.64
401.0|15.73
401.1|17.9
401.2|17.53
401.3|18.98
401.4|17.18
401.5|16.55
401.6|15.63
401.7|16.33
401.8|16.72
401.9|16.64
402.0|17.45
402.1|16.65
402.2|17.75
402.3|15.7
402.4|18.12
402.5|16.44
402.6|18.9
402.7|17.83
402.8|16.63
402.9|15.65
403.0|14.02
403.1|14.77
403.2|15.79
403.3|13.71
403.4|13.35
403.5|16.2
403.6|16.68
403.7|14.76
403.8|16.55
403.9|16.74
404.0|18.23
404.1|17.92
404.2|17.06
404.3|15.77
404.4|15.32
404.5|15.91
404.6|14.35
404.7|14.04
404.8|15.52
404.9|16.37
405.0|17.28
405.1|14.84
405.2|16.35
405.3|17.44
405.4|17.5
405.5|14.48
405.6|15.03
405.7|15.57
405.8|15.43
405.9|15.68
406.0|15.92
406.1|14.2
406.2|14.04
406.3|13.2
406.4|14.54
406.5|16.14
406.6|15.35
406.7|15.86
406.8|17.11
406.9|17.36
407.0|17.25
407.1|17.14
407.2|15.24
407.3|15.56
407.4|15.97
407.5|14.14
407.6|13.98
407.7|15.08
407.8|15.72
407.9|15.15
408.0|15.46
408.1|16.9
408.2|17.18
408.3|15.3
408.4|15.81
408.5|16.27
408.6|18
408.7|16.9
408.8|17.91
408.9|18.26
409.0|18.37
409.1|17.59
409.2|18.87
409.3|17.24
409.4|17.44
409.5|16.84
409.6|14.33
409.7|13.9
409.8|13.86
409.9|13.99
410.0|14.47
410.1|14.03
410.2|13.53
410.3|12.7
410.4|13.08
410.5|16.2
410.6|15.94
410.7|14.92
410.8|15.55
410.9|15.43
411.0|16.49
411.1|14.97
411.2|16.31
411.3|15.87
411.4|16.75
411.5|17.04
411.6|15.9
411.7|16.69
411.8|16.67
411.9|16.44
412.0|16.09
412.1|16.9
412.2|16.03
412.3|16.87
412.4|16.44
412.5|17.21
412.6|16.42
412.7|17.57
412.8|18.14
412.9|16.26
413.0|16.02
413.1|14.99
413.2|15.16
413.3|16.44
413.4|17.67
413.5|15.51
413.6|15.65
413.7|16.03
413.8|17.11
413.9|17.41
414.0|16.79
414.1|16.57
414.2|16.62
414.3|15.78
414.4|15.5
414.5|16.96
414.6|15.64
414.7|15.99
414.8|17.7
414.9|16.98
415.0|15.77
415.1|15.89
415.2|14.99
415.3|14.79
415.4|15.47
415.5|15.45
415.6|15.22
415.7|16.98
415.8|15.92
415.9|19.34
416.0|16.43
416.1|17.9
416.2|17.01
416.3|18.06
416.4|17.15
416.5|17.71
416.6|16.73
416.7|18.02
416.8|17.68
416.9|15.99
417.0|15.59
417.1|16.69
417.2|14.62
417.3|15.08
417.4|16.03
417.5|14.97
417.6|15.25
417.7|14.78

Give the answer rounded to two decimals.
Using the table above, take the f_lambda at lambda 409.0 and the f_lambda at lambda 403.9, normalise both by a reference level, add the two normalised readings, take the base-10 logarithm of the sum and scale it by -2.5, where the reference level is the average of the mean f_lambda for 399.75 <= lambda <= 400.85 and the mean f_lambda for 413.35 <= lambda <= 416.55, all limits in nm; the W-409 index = -0.85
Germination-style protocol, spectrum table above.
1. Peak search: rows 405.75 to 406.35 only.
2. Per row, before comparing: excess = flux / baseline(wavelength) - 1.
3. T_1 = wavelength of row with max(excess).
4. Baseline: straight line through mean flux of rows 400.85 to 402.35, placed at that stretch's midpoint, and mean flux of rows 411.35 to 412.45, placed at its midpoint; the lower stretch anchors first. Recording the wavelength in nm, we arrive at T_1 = 406.0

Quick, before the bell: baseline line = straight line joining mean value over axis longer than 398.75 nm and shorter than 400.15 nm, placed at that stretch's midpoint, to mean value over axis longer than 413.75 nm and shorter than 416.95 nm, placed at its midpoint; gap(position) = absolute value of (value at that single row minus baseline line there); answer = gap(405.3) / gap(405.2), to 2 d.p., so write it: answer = 2.44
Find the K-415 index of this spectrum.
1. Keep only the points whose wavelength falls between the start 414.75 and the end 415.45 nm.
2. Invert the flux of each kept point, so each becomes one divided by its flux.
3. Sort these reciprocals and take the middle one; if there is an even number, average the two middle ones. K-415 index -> 0.063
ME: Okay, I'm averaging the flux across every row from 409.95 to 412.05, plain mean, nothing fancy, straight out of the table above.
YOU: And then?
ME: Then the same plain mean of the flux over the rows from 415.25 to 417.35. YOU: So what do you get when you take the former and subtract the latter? -1.1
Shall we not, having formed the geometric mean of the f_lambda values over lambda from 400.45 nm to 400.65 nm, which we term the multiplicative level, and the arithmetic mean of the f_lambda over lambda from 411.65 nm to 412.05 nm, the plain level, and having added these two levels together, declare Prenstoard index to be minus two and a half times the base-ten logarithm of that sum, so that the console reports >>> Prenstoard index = -3.791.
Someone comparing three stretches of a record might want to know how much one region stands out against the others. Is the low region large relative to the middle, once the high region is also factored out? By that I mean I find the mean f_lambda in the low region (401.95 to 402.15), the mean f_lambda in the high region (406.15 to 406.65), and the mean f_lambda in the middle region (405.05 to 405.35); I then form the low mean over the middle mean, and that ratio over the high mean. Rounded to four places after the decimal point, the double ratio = 0.0718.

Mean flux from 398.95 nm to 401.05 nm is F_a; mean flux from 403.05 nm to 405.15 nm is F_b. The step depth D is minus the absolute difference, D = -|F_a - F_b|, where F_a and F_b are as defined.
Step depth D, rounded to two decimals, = -0.37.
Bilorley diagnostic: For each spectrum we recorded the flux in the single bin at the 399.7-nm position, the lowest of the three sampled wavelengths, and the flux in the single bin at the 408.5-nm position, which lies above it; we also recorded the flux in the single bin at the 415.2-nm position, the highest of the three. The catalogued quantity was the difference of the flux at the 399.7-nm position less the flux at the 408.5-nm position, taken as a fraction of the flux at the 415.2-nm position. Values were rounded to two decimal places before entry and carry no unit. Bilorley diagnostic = -0.10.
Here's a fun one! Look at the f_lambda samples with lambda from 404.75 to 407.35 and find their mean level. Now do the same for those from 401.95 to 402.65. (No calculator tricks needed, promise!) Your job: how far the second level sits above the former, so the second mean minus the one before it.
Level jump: 1.5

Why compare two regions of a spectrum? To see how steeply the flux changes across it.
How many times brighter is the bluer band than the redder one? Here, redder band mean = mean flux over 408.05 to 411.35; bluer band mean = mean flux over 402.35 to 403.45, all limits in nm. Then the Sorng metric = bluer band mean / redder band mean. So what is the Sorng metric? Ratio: 1.00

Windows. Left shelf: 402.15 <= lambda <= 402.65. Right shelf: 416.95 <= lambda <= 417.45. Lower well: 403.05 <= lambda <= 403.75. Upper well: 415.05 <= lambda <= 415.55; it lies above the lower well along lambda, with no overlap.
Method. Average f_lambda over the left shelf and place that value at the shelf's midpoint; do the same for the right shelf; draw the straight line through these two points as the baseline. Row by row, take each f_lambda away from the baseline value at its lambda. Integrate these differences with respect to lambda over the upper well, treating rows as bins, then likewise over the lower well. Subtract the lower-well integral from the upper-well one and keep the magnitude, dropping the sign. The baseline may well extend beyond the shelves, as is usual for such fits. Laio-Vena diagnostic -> 1.3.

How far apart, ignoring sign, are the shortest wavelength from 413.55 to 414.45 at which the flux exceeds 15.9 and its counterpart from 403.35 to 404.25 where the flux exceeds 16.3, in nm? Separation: 10.10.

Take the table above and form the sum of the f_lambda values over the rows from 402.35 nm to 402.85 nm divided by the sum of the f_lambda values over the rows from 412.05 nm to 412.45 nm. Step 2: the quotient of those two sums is 1.3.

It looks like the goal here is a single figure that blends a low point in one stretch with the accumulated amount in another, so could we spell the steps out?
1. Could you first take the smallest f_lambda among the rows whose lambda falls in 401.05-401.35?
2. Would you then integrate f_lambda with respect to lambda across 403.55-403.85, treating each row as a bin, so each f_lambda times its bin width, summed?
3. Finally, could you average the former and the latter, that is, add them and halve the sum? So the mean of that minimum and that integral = 11.2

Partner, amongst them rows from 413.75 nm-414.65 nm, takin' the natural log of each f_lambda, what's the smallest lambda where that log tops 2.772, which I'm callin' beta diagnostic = 413.8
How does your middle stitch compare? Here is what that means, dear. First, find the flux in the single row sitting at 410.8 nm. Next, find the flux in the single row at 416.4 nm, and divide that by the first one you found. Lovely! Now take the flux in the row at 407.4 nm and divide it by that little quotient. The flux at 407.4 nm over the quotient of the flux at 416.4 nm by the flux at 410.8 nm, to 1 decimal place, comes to 14.5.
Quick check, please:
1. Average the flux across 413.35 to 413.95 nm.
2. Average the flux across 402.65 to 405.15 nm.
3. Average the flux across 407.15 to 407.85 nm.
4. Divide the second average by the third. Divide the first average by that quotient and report 15.8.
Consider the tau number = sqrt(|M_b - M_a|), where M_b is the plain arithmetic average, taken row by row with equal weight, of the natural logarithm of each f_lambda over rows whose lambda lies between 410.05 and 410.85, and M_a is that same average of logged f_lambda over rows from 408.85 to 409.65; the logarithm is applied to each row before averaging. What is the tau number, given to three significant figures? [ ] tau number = 0.426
